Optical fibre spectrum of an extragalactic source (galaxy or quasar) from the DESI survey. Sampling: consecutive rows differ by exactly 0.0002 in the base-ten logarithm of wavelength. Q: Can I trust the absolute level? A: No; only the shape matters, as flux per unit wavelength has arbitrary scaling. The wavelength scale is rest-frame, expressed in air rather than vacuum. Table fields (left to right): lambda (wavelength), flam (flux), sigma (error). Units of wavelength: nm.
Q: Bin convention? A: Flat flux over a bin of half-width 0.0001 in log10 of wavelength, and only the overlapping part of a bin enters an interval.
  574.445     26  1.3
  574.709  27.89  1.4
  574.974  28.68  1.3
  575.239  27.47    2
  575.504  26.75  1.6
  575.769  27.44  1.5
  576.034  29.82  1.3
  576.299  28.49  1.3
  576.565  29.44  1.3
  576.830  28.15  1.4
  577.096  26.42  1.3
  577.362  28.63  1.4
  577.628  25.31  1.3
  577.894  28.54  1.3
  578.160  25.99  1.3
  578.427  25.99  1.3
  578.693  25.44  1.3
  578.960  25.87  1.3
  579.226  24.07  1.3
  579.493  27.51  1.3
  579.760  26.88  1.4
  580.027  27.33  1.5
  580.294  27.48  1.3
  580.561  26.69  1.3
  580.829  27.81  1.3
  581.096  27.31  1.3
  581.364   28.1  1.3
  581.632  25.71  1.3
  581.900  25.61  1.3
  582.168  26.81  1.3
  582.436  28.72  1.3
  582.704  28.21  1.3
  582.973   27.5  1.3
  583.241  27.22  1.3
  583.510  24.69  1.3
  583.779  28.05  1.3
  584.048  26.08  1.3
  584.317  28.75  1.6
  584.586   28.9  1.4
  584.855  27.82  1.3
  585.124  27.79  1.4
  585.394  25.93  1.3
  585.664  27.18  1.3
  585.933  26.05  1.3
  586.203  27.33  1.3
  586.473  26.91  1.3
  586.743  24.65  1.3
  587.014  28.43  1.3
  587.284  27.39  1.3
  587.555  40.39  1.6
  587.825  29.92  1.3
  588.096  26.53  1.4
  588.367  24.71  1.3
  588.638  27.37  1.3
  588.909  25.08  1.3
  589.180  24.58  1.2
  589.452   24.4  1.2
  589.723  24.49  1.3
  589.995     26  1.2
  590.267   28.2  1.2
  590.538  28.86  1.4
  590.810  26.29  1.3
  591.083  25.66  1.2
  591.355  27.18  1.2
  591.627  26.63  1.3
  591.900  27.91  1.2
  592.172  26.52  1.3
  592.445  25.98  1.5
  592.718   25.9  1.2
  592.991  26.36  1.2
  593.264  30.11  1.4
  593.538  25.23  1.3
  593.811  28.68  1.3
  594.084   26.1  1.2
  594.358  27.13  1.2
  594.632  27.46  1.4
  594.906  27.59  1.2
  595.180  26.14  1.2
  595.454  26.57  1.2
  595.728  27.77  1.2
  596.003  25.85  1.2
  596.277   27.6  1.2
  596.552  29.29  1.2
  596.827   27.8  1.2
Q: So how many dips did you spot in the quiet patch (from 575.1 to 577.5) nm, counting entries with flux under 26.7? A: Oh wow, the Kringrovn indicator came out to 1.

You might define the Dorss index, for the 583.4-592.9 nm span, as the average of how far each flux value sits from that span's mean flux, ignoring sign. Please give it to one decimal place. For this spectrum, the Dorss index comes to 1.6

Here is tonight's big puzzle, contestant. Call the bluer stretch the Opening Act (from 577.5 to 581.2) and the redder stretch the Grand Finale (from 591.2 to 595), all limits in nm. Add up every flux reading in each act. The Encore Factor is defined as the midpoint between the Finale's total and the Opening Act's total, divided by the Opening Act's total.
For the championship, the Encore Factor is 1.01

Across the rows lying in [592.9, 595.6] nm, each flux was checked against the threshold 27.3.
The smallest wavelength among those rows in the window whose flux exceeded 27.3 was 593.264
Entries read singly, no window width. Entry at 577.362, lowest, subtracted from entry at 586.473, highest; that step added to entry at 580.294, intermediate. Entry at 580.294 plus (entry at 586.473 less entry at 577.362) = 25.8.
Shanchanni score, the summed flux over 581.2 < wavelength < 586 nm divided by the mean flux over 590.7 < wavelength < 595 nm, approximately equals 18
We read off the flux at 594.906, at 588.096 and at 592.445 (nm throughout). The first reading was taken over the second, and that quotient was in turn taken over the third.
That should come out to 0.040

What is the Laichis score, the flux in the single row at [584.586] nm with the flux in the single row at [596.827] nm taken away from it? 1.1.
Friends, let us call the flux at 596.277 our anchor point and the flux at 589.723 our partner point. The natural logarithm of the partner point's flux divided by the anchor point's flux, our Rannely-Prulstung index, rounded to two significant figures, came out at -0.12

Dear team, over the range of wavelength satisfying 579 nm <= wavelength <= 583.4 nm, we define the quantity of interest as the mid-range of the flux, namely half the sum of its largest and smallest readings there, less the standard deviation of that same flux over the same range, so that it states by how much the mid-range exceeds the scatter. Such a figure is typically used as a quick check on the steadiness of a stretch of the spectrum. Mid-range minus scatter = 25.3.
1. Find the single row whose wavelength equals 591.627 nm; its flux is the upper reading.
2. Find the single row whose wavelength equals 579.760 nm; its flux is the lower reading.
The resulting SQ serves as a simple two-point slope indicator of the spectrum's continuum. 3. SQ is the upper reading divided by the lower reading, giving 0.99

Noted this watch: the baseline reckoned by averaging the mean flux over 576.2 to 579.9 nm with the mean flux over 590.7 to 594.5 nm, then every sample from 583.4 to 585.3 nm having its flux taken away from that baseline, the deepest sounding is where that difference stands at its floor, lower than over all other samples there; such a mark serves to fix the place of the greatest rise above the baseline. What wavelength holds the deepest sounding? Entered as 584.586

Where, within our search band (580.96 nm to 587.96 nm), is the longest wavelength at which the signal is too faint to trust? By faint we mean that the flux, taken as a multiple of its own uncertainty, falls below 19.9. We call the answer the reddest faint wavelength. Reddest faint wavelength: 586.743 nm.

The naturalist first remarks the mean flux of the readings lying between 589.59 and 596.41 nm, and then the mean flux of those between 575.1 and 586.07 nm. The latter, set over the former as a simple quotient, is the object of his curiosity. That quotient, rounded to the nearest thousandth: 1.010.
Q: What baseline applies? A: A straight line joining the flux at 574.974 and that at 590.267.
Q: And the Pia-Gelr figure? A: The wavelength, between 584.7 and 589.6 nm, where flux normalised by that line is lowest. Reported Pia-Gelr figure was 589.452 nm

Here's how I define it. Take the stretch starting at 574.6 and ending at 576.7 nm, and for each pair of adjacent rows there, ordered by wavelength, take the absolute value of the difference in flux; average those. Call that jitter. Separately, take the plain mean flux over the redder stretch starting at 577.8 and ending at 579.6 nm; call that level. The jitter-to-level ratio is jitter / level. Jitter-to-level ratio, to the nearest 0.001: 0.044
